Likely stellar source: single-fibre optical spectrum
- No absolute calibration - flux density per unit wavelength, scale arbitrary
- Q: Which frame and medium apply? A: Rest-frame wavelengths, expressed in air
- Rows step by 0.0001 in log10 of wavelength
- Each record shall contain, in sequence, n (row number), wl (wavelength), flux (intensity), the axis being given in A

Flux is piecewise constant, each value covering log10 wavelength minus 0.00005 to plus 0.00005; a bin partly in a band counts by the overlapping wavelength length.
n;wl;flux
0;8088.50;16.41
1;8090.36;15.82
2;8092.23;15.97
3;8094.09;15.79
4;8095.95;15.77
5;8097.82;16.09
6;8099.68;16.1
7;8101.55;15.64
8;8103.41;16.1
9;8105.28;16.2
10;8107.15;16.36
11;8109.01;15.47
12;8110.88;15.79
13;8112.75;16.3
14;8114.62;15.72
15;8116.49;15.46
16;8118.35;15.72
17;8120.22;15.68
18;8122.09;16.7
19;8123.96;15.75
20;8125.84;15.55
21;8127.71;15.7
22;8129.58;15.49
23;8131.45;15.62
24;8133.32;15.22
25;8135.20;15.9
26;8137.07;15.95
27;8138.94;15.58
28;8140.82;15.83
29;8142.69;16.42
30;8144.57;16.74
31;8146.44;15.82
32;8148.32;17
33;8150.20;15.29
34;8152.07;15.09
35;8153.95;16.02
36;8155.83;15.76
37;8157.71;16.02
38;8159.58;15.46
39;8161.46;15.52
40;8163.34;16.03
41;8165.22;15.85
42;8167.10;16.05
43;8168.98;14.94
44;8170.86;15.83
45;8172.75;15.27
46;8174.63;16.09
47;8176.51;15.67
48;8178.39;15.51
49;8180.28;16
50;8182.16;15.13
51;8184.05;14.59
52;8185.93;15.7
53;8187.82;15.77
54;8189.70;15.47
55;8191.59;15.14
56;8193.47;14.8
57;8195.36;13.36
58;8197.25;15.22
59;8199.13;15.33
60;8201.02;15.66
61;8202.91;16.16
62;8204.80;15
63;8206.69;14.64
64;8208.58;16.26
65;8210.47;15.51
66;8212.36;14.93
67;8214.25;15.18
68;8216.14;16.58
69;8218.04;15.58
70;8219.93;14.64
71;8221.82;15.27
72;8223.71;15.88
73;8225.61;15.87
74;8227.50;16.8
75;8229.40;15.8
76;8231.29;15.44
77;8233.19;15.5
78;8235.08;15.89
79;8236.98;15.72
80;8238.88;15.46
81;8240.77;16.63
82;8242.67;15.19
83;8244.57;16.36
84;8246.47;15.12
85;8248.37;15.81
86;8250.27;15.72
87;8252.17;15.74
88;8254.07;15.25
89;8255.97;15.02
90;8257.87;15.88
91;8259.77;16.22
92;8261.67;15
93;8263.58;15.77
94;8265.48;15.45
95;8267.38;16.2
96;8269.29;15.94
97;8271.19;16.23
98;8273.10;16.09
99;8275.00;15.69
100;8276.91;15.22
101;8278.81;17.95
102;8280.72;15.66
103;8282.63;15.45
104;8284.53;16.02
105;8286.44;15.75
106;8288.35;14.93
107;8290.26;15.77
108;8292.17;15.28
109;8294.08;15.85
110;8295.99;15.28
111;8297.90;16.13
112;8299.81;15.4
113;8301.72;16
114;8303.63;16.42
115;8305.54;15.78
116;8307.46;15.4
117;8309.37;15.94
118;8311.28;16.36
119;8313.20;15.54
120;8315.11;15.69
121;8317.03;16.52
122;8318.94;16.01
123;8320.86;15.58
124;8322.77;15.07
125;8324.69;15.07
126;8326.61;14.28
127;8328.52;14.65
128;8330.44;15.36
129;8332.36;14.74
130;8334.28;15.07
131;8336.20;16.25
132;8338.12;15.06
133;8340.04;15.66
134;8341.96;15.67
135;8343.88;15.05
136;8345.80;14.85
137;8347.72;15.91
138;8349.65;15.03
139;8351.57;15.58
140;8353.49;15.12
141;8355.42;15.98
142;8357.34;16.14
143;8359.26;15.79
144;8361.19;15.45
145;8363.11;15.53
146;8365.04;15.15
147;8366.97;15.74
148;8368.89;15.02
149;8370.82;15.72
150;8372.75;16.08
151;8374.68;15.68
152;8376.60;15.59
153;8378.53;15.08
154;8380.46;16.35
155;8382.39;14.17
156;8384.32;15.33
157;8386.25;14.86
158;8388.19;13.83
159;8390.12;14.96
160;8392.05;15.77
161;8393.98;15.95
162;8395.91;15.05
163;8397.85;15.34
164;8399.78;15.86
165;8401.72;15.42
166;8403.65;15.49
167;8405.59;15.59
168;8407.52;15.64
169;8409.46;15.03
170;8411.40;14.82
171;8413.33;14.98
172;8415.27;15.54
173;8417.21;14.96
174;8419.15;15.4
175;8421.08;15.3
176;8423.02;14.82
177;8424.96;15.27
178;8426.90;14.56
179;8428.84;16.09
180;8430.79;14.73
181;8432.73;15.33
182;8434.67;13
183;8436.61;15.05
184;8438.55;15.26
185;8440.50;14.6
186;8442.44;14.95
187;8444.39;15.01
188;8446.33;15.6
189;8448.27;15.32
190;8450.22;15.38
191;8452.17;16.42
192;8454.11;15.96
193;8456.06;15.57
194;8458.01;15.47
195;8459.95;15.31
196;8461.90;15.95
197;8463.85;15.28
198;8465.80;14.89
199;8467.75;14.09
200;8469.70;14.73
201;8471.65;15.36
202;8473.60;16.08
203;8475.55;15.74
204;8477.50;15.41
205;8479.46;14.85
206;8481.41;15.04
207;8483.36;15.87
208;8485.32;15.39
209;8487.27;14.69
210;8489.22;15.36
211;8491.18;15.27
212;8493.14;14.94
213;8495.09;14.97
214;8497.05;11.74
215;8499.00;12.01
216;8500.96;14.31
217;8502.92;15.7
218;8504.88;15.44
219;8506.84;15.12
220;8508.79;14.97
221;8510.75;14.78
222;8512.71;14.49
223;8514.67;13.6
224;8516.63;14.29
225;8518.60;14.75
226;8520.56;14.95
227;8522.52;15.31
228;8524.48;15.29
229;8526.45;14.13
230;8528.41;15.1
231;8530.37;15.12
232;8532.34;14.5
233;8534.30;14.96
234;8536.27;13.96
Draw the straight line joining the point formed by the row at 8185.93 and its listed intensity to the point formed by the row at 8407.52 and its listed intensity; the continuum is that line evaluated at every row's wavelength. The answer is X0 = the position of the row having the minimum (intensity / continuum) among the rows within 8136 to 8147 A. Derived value 8138.94 A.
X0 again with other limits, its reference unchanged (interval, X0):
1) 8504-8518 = 8514.67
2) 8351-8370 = 8368.89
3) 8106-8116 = 8109.01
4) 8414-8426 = 8423.02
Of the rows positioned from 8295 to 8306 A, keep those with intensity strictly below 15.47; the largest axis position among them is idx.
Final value 8299.81 A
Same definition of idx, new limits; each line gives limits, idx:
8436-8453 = 8450.22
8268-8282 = 8276.91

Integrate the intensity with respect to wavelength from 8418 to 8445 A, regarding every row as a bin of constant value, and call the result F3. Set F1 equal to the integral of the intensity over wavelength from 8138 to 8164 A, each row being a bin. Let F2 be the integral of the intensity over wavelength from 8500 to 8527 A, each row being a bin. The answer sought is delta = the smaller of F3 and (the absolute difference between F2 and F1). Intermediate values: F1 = 413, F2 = 400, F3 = 404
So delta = 14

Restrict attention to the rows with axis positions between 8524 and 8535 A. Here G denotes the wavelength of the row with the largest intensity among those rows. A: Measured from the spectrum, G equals 8524.48 A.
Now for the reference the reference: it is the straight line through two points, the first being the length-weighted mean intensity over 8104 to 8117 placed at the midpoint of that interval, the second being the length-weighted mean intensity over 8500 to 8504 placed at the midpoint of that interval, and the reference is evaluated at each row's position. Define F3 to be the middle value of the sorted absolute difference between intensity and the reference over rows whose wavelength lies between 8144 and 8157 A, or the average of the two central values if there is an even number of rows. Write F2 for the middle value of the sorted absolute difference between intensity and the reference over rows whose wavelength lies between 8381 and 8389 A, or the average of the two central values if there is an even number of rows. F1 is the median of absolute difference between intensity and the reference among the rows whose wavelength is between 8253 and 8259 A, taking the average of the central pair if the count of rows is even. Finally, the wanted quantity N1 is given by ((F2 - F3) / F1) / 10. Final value 0.07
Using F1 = 0.327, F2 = 0.76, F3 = 0.5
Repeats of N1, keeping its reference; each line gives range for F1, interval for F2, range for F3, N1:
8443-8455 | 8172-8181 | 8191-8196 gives -0.18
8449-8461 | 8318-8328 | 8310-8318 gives -0.06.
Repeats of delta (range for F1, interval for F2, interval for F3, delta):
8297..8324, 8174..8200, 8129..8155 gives 31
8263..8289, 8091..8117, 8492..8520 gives 0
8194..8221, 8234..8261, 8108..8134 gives 12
